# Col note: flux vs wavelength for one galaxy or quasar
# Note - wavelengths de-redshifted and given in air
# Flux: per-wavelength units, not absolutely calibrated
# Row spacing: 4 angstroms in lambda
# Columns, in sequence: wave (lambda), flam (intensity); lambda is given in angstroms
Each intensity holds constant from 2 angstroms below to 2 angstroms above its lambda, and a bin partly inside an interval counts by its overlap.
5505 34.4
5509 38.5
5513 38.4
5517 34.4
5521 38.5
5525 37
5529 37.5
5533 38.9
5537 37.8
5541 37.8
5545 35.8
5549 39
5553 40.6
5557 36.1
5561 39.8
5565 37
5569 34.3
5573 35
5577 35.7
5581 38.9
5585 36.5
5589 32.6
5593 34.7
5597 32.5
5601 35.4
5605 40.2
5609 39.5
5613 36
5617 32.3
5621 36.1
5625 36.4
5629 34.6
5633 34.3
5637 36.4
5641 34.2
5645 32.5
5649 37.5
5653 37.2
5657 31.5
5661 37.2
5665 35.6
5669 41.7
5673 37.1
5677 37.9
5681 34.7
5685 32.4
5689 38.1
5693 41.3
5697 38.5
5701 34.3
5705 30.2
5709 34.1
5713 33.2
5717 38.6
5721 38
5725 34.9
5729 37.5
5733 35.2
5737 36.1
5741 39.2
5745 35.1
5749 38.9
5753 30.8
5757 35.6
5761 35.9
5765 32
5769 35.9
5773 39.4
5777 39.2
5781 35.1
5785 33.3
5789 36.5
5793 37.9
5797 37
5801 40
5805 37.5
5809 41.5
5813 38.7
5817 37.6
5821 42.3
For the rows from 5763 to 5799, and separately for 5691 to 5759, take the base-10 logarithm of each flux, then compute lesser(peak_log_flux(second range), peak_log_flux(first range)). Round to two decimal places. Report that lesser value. 1.60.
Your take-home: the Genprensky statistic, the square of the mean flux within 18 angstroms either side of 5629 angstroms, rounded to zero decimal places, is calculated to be 1208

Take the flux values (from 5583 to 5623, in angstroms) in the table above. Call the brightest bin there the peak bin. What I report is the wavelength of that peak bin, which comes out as 5605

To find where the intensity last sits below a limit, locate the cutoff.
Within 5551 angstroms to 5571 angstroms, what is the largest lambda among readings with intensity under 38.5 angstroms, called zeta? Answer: 5569 angstroms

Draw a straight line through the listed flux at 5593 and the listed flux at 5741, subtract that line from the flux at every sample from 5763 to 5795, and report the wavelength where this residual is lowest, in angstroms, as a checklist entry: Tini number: 5765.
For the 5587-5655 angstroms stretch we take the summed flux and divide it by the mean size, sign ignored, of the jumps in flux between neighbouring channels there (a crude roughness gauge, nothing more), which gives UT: 258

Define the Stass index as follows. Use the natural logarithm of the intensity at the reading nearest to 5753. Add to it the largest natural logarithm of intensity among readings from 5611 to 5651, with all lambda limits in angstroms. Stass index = 7.05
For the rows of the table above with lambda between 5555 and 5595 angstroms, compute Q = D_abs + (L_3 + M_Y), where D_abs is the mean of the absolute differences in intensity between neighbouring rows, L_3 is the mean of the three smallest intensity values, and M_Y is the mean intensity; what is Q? 72.4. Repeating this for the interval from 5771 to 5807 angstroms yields 74.4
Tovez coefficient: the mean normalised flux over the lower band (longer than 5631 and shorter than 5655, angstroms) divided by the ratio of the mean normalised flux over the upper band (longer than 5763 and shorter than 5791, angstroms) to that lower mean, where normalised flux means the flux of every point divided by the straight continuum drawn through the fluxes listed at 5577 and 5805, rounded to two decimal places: 0.99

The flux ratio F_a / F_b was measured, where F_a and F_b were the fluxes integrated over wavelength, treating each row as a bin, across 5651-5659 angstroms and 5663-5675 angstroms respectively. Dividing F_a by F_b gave 0.60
